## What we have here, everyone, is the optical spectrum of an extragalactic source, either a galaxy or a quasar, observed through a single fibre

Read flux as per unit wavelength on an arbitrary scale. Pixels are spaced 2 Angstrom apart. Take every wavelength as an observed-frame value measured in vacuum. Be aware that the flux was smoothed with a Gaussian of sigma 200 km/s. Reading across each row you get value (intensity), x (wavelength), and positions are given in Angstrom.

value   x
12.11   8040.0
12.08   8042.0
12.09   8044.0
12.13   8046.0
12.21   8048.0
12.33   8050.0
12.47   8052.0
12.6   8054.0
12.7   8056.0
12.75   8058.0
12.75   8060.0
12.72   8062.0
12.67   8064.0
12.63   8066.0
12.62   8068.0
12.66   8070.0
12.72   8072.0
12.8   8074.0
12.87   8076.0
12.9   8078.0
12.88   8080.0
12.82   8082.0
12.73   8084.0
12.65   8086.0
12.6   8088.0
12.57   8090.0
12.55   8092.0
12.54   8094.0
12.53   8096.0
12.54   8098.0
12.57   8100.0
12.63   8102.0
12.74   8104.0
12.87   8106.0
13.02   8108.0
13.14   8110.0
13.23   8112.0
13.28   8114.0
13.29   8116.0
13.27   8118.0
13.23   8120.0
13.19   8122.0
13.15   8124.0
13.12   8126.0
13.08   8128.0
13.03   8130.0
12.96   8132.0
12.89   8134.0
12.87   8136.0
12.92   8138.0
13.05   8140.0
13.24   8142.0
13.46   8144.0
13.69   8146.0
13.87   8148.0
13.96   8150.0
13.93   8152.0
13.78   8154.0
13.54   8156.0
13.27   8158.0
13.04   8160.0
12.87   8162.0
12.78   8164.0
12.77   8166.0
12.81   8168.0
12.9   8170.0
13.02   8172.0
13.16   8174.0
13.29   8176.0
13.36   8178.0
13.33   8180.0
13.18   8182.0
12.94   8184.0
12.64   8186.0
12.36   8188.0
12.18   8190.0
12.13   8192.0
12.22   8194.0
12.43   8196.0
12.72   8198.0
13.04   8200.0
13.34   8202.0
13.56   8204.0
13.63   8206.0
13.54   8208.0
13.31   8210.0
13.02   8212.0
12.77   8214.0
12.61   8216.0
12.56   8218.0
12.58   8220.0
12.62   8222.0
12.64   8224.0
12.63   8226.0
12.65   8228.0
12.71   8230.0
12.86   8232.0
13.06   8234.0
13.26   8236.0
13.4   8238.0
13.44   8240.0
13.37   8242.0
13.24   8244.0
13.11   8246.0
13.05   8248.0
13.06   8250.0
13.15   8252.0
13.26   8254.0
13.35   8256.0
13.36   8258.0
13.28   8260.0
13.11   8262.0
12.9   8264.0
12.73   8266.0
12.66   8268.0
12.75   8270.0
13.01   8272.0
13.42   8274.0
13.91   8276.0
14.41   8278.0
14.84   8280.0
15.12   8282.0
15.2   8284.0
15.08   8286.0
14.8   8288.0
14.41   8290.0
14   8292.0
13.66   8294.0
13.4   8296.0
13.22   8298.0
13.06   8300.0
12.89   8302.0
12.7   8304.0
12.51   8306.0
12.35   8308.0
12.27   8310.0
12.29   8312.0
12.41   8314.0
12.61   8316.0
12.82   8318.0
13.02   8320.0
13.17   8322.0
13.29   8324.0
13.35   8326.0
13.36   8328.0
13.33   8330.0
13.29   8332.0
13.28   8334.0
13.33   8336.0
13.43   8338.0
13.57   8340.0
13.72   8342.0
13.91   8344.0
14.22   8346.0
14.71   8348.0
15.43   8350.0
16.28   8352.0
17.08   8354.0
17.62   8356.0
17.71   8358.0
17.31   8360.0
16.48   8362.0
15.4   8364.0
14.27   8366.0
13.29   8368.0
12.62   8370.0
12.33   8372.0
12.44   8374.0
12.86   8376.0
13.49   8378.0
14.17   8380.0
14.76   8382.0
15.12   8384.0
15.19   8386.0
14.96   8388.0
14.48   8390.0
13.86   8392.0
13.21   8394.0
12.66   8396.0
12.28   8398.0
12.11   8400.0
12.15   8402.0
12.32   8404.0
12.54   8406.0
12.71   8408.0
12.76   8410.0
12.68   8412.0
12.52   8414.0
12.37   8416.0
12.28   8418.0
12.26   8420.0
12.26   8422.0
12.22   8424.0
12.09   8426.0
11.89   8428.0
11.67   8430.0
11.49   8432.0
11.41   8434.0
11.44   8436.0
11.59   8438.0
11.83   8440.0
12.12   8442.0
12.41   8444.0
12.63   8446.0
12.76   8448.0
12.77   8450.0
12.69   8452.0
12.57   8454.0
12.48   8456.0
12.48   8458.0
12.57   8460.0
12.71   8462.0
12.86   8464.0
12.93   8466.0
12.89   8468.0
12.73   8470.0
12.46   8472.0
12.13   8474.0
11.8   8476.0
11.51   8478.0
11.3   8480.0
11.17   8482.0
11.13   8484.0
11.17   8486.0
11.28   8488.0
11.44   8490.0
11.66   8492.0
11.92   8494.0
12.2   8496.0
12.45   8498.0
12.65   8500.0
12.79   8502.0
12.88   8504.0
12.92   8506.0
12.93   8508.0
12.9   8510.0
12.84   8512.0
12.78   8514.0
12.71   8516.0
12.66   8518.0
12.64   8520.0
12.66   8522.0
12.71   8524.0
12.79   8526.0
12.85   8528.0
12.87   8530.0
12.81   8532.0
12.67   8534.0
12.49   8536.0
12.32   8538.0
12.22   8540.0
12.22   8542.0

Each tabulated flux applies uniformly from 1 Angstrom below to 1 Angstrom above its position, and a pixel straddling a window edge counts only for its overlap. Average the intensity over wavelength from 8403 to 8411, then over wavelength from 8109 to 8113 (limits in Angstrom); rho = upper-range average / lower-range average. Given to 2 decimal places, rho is 0.95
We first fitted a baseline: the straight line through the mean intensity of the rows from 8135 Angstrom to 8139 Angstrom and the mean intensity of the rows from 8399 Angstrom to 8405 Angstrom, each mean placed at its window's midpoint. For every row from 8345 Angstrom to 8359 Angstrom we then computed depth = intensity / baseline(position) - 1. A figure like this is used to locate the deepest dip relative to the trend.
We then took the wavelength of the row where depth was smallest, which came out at 8346.0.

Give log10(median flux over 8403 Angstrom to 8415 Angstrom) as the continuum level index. 1.10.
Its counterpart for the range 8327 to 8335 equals 1.12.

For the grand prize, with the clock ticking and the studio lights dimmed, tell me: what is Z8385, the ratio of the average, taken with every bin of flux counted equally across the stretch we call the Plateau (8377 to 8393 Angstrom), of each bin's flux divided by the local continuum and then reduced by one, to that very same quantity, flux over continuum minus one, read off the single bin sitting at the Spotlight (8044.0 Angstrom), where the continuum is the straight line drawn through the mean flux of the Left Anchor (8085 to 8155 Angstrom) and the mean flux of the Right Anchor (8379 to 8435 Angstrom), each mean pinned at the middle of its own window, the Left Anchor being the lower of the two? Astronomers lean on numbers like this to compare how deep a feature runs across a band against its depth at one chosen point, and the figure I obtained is -1.6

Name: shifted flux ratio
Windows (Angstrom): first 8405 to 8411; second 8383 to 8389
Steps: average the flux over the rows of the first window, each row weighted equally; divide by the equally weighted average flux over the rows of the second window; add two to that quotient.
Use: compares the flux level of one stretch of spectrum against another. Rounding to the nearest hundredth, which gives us 2.84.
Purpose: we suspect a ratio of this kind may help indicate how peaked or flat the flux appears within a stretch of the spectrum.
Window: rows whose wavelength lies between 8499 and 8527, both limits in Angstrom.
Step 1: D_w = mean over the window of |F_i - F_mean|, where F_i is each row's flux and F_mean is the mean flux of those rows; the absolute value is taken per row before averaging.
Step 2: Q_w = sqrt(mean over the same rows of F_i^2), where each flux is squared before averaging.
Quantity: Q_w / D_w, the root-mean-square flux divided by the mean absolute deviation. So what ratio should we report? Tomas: 143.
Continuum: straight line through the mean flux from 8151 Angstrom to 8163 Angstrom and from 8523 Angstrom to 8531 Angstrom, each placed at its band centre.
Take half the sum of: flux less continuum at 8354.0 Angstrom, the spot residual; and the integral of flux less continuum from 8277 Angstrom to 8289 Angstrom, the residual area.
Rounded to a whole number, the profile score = 12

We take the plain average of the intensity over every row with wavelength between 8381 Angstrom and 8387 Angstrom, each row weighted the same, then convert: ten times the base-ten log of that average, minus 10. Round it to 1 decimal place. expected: 1.8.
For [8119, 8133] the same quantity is 1.2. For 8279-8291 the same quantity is 1.7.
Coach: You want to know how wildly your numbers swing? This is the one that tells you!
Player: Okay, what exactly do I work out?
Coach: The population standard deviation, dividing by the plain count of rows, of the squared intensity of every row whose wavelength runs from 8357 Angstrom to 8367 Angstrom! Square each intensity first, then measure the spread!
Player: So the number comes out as 40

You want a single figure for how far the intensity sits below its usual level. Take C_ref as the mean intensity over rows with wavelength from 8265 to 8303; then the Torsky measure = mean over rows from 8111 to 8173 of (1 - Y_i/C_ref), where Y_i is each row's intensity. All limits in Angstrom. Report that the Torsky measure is 0.04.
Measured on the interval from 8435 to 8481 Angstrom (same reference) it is 0.11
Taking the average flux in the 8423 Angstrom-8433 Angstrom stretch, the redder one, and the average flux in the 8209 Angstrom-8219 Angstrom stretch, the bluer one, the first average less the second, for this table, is -0.98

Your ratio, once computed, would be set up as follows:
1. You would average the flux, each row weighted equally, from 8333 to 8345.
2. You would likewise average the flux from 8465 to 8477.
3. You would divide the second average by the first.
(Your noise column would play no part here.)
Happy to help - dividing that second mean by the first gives 0.92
